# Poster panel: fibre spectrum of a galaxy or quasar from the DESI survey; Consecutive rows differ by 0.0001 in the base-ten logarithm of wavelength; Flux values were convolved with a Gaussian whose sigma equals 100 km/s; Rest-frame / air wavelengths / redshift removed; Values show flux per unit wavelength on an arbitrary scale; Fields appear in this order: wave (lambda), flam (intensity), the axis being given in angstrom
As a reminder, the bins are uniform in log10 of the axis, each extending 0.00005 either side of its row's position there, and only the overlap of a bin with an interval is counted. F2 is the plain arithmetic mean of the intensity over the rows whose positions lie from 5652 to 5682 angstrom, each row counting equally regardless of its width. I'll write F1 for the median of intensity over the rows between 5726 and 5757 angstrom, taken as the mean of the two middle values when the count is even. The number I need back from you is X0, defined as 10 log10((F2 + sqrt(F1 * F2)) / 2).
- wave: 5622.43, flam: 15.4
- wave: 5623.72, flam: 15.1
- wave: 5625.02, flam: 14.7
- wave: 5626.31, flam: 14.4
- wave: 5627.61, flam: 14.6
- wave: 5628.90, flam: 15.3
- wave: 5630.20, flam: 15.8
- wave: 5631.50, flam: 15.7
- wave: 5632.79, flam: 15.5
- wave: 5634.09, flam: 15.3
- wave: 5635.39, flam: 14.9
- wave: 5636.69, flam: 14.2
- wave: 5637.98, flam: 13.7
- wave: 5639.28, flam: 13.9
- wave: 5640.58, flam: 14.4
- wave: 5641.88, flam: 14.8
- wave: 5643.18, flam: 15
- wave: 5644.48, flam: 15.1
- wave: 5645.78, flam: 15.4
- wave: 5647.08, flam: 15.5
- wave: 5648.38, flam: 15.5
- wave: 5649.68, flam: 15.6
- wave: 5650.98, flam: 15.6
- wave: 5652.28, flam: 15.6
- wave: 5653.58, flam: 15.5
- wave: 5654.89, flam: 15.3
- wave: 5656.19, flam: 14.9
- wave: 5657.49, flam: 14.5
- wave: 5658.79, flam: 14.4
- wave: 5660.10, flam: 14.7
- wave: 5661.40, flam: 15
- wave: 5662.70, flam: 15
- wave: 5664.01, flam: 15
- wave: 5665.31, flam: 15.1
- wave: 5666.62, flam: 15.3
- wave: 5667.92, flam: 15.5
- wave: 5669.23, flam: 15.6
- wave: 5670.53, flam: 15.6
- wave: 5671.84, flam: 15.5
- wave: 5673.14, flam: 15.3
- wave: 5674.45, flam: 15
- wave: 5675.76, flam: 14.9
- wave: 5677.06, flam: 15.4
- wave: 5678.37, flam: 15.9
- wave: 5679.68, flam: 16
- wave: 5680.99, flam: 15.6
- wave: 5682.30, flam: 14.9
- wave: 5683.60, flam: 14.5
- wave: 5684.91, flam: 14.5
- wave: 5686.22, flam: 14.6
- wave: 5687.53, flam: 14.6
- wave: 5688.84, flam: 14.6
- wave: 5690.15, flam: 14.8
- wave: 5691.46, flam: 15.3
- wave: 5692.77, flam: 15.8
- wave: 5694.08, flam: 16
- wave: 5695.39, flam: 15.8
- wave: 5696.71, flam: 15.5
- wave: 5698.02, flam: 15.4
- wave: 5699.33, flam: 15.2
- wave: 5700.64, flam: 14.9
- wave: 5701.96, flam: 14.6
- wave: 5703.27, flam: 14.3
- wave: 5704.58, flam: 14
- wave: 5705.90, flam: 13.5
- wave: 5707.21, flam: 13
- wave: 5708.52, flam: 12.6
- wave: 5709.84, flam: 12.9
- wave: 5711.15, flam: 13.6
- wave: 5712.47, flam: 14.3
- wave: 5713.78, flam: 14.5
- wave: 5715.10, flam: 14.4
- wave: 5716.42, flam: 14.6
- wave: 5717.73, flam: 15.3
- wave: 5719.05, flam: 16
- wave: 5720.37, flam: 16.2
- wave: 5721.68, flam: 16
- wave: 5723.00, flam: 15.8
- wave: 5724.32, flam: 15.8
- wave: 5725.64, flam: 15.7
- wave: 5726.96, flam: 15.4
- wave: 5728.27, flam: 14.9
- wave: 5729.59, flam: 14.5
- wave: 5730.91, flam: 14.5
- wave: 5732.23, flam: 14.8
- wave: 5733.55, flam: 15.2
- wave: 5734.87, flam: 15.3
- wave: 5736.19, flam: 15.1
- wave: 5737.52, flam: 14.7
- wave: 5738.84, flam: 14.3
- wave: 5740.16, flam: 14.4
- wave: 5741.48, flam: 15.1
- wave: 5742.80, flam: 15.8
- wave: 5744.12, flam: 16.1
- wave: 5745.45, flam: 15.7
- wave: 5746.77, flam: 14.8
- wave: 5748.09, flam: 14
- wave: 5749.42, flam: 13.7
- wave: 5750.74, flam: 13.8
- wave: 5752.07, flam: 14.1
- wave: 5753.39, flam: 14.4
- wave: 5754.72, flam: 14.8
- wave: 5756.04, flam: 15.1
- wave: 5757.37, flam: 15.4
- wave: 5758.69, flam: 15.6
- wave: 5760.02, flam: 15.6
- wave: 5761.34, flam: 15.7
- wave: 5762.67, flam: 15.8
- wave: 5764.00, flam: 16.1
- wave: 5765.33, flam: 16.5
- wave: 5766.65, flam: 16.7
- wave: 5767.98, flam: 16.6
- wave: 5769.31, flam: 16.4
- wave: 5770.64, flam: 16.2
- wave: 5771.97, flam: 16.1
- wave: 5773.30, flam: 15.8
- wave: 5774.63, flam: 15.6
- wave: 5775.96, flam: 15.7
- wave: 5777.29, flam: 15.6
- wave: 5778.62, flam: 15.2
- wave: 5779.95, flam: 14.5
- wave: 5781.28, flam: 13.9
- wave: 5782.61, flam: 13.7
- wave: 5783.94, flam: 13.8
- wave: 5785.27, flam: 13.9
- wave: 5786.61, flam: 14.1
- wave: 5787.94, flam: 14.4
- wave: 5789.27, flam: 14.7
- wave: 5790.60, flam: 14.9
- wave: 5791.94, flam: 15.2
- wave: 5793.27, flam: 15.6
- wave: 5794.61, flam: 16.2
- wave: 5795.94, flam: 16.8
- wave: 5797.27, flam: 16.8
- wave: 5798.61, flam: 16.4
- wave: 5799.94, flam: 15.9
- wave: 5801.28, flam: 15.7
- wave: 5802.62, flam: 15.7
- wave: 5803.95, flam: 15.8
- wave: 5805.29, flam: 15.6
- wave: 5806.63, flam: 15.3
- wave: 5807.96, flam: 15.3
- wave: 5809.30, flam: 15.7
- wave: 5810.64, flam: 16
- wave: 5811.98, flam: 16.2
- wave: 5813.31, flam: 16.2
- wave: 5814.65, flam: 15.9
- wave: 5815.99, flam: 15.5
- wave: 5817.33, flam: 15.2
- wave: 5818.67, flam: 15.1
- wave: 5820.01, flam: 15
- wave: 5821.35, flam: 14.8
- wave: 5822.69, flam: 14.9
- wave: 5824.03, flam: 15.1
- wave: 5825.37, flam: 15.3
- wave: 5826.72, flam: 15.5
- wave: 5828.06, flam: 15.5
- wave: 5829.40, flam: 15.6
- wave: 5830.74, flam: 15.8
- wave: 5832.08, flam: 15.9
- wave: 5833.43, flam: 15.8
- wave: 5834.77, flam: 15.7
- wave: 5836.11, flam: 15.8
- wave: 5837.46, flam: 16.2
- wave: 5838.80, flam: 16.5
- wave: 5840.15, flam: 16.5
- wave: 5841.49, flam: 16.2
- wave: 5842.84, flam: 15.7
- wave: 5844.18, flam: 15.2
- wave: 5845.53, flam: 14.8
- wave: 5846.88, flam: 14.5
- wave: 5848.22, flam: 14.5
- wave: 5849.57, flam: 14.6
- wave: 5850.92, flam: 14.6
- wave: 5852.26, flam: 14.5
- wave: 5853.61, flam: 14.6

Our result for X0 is 11.8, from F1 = 14.8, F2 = 15.2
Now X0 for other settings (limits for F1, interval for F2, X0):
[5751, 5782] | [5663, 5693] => 11.8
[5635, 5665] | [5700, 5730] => 11.7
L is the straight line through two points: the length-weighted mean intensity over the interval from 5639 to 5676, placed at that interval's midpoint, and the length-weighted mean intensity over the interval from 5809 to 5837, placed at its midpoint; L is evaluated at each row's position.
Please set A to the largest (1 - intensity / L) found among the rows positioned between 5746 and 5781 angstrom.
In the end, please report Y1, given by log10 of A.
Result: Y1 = -0.97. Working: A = 0.108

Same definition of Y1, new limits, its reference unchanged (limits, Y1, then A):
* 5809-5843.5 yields -1.32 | 0.048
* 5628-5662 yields -1.04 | 0.092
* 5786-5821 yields -1.06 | 0.088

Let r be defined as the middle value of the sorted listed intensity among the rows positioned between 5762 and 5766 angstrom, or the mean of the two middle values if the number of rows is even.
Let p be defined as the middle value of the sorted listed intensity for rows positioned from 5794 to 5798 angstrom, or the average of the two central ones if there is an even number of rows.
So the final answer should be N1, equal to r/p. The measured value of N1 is 0.96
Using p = 16.8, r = 16.1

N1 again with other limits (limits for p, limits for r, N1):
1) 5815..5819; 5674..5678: 0.99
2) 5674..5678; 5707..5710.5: 0.86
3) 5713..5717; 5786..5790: 0.99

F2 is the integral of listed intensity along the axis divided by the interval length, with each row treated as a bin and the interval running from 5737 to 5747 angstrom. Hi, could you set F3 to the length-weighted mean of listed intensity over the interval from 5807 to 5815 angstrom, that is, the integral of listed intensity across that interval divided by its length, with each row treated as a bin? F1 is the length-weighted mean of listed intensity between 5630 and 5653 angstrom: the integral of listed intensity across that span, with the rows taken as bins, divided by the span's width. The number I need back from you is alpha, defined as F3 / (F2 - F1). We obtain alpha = 238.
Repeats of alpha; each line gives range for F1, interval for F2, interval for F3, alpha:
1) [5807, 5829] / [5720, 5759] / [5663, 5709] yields -35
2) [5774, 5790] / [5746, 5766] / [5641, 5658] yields 35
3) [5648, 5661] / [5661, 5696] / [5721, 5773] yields 195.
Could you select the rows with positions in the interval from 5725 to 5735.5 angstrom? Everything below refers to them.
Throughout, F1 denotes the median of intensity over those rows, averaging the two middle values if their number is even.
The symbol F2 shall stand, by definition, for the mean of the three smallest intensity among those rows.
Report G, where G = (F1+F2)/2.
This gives 14.8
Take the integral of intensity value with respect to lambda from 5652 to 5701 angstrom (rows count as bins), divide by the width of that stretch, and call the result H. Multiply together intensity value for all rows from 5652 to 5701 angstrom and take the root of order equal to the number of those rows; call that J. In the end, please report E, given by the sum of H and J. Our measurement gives 30.4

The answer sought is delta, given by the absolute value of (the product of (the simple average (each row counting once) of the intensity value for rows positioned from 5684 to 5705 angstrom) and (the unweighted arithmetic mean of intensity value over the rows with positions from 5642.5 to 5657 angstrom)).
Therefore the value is 230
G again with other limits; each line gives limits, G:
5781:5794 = 14.0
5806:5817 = 15.6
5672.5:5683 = 15.1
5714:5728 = 15.3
